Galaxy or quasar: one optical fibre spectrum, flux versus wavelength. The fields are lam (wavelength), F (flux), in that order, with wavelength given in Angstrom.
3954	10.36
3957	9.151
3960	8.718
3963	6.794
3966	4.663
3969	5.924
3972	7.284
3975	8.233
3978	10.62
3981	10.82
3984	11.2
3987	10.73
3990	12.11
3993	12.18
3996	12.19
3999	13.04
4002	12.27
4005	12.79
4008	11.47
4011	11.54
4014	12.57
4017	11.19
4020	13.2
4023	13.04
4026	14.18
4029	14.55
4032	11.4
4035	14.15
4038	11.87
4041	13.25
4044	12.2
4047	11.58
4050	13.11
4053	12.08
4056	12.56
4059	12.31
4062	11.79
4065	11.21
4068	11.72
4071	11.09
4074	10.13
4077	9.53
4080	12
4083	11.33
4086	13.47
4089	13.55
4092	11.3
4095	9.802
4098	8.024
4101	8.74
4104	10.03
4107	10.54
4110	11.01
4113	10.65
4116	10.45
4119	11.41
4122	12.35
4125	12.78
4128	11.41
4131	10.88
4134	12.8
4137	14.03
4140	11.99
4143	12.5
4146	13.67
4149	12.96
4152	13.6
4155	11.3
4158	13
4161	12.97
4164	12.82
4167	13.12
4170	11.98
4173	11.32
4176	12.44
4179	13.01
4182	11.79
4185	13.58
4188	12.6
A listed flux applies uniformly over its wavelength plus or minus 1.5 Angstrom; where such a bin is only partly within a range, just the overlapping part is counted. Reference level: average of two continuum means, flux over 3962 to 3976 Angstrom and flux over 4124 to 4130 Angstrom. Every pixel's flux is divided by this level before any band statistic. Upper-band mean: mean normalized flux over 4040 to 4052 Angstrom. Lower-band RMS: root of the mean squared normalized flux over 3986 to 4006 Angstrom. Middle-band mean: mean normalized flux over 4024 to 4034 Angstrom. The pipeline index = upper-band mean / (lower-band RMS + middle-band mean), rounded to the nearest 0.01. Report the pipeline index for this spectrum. 0.49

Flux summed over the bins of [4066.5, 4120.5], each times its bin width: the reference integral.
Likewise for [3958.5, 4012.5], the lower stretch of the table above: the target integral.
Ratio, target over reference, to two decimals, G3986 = 0.94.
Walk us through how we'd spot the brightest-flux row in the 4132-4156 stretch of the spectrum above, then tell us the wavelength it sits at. 4137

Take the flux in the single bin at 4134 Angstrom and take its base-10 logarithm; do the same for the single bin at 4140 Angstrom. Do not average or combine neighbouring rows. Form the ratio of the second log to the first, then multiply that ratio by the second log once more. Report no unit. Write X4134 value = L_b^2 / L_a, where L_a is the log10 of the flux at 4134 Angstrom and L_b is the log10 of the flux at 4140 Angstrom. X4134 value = 1.05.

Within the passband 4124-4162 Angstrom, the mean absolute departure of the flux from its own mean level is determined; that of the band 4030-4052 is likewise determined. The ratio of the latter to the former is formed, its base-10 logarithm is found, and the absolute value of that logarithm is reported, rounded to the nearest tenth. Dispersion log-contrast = 0.0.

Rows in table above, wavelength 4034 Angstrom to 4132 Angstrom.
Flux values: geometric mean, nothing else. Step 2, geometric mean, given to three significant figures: 11.4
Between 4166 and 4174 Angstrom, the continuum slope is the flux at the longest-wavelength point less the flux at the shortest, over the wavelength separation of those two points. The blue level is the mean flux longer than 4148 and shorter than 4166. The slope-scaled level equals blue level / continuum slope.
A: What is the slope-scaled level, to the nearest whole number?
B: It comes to -43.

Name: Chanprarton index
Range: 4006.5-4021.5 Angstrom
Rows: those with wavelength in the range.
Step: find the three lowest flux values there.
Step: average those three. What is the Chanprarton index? 11.4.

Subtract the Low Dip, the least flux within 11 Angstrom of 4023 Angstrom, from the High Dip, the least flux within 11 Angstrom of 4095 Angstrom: -3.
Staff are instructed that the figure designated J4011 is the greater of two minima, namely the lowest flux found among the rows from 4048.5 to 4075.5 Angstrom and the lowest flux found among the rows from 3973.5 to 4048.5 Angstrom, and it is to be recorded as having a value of 10.1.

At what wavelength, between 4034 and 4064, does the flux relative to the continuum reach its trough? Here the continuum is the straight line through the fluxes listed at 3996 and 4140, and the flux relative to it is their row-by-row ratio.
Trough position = 4047 Angstrom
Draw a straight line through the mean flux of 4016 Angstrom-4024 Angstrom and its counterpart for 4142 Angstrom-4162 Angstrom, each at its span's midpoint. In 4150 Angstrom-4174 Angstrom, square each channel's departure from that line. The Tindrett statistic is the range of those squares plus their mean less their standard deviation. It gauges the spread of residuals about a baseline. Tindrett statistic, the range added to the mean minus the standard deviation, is 2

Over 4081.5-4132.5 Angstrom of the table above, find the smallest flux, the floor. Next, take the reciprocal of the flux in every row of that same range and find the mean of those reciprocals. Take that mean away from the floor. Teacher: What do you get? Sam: 7.9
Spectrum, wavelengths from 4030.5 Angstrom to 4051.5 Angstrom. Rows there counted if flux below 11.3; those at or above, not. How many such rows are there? 0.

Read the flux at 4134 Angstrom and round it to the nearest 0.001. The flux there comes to 12.800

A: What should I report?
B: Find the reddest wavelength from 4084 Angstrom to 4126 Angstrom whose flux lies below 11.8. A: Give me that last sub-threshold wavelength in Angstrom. 4119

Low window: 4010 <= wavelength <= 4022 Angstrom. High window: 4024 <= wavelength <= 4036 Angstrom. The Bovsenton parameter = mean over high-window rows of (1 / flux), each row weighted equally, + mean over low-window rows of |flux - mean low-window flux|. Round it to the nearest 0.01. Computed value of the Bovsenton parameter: 0.83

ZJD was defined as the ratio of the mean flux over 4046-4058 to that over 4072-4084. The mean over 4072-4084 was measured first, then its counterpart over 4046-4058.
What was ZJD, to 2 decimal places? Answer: 1.15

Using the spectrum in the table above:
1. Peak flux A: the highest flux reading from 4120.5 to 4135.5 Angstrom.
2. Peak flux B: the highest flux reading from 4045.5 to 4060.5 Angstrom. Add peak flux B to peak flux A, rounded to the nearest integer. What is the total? 26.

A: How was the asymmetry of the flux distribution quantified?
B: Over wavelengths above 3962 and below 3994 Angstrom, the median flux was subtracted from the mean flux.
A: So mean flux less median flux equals -1.5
